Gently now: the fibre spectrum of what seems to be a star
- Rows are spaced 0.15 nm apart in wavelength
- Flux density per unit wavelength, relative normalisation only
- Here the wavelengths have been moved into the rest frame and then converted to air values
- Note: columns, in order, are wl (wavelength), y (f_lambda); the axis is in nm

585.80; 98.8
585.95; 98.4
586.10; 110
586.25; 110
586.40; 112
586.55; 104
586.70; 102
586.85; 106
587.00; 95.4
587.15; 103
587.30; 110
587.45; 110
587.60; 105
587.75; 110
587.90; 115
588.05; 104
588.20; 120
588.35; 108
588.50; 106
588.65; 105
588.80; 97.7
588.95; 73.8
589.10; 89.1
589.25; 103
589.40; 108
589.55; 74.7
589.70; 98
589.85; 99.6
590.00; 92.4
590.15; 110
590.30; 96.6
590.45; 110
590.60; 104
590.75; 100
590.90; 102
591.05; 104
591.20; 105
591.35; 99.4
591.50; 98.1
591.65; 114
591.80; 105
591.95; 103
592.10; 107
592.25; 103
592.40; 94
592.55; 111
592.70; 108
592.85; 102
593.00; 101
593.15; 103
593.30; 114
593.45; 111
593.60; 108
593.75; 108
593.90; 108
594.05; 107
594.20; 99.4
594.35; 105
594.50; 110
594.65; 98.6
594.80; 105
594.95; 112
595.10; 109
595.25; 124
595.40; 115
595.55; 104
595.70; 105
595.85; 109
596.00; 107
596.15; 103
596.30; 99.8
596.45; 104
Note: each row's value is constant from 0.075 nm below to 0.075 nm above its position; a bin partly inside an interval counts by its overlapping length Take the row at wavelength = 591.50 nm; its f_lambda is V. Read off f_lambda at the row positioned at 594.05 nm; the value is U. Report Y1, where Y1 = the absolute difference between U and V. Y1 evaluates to 9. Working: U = 107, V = 98.1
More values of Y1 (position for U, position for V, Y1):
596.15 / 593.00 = 2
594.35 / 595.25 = 19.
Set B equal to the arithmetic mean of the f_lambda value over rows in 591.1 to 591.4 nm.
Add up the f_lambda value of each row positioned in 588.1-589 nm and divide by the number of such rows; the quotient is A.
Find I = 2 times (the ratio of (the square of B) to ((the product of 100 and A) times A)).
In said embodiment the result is 0.0202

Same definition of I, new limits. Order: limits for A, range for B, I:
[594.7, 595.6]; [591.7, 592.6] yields 0.0173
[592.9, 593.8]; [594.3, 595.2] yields 0.0197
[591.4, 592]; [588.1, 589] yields 0.0188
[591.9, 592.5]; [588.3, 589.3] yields 0.0184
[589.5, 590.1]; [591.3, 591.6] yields 0.0235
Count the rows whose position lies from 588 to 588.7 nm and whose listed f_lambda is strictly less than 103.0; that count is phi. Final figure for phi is 0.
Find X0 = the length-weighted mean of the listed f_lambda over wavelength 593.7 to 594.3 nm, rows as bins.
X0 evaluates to 105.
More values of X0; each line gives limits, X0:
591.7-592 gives 105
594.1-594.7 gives 104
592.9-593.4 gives 106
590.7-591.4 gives 102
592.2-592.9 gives 104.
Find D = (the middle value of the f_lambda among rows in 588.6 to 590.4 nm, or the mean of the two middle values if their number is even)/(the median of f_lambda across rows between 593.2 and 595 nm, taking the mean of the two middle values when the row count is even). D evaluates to 0.906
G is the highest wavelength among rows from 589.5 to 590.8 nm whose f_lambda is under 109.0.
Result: 590.75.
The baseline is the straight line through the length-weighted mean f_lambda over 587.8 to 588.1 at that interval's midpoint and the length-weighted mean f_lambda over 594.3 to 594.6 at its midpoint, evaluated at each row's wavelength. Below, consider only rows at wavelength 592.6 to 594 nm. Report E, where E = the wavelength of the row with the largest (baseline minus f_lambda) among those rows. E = 593.00 nm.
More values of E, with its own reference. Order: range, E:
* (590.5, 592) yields 591.50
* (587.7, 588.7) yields 588.05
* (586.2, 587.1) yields 587.00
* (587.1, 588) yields 587.15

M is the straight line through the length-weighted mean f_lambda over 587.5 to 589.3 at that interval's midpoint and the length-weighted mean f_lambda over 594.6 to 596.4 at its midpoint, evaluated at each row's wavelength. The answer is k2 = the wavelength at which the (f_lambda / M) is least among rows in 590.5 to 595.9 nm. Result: 592.40 nm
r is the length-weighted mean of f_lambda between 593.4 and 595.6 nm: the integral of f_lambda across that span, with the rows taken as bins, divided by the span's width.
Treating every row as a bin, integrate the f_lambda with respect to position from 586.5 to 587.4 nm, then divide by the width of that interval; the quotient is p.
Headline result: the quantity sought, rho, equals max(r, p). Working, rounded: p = 104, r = 108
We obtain 108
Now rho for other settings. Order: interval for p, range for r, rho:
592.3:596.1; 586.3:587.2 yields 107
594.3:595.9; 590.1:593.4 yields 109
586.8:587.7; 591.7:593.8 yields 106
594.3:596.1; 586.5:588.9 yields 109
